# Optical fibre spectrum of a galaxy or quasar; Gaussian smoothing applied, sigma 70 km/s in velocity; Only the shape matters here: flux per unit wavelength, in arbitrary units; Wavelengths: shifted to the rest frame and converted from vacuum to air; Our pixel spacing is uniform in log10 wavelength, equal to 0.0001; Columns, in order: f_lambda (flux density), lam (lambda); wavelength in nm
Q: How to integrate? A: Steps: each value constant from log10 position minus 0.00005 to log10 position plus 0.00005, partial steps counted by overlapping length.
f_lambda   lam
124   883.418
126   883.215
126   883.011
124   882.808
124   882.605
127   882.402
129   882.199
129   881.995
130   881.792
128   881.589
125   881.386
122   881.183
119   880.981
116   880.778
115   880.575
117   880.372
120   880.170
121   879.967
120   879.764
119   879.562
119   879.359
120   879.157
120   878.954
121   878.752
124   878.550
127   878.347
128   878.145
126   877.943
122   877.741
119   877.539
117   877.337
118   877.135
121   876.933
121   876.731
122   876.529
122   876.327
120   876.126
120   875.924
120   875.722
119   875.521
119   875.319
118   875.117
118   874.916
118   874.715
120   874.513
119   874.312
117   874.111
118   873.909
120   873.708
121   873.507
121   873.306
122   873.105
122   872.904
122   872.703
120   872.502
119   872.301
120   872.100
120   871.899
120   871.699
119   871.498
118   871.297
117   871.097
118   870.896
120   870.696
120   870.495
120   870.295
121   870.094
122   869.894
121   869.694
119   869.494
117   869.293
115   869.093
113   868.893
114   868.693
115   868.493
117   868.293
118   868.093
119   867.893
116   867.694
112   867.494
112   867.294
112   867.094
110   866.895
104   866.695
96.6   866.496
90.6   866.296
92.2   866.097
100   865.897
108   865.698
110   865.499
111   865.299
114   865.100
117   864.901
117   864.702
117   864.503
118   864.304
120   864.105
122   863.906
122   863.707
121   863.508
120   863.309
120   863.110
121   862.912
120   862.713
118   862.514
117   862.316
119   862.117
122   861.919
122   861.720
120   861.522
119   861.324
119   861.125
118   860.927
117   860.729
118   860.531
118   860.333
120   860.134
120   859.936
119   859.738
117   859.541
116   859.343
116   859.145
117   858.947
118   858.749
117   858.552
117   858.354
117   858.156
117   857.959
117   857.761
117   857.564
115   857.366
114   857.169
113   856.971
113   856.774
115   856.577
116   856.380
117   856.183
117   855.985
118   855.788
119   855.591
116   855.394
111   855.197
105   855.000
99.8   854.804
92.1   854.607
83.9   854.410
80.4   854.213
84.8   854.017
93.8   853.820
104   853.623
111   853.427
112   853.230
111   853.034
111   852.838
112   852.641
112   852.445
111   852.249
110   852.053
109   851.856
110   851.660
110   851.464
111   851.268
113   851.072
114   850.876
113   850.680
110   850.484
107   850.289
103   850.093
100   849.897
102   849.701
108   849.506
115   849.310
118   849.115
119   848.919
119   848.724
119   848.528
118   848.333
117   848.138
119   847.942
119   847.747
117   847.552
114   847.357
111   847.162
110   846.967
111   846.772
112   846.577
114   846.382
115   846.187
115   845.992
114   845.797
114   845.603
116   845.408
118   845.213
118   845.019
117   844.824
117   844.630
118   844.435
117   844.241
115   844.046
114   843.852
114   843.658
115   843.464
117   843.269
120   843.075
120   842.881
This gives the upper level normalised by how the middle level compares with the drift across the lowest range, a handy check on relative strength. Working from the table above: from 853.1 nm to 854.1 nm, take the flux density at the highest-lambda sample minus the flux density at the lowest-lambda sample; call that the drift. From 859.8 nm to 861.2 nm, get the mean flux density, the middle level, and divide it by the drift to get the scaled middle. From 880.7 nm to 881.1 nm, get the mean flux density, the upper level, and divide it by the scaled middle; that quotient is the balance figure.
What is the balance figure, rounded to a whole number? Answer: -27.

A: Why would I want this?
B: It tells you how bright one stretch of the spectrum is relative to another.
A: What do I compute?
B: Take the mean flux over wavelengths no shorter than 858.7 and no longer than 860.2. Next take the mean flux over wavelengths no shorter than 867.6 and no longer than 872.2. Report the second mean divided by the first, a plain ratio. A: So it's 1.00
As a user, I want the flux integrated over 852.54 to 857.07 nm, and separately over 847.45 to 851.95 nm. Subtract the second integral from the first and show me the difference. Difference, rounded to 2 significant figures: -23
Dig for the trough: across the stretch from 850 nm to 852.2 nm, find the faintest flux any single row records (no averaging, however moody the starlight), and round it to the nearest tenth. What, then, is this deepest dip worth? 103.0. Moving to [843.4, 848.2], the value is 110.0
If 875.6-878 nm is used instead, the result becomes 117.0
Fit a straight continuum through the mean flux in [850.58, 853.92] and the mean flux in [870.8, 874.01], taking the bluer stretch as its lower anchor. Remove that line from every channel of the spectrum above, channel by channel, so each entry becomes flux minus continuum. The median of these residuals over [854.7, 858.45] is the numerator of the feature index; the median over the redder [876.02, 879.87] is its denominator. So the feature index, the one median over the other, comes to -2.5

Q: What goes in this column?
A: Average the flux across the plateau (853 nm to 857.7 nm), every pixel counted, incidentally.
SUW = 107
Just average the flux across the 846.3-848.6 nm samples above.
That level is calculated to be 115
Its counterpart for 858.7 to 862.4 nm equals 119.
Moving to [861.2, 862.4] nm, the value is 120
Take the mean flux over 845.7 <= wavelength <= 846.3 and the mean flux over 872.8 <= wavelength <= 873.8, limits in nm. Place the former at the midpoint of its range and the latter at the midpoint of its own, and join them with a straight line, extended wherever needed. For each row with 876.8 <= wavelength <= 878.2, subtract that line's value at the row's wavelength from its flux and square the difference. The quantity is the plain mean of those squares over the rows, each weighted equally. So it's 14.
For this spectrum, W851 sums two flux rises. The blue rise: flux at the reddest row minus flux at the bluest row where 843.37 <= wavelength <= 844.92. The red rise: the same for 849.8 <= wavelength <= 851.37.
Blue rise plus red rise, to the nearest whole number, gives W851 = 13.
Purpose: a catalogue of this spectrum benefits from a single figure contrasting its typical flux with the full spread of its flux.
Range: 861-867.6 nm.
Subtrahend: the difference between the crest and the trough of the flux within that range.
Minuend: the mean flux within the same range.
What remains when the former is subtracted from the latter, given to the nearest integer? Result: 83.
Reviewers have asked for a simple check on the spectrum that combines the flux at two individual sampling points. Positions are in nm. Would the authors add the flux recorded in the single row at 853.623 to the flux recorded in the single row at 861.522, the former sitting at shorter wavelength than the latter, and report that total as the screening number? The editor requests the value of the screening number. 224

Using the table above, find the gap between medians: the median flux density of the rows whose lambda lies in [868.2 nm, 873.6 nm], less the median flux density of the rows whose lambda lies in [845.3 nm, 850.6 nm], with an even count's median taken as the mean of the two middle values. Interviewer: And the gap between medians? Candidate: 6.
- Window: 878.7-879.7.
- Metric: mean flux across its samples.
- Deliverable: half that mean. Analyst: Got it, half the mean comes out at 59.9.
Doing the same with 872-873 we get 60.3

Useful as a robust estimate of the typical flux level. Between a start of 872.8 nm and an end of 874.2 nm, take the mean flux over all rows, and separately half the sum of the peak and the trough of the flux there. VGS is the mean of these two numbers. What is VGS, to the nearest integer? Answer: 120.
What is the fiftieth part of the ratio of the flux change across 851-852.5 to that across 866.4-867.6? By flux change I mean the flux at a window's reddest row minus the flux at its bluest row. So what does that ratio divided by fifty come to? -0.001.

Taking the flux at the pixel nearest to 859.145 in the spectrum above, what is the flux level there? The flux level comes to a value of 116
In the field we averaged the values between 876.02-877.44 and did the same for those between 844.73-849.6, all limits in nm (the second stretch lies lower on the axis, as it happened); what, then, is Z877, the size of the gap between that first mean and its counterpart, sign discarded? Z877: 4.7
